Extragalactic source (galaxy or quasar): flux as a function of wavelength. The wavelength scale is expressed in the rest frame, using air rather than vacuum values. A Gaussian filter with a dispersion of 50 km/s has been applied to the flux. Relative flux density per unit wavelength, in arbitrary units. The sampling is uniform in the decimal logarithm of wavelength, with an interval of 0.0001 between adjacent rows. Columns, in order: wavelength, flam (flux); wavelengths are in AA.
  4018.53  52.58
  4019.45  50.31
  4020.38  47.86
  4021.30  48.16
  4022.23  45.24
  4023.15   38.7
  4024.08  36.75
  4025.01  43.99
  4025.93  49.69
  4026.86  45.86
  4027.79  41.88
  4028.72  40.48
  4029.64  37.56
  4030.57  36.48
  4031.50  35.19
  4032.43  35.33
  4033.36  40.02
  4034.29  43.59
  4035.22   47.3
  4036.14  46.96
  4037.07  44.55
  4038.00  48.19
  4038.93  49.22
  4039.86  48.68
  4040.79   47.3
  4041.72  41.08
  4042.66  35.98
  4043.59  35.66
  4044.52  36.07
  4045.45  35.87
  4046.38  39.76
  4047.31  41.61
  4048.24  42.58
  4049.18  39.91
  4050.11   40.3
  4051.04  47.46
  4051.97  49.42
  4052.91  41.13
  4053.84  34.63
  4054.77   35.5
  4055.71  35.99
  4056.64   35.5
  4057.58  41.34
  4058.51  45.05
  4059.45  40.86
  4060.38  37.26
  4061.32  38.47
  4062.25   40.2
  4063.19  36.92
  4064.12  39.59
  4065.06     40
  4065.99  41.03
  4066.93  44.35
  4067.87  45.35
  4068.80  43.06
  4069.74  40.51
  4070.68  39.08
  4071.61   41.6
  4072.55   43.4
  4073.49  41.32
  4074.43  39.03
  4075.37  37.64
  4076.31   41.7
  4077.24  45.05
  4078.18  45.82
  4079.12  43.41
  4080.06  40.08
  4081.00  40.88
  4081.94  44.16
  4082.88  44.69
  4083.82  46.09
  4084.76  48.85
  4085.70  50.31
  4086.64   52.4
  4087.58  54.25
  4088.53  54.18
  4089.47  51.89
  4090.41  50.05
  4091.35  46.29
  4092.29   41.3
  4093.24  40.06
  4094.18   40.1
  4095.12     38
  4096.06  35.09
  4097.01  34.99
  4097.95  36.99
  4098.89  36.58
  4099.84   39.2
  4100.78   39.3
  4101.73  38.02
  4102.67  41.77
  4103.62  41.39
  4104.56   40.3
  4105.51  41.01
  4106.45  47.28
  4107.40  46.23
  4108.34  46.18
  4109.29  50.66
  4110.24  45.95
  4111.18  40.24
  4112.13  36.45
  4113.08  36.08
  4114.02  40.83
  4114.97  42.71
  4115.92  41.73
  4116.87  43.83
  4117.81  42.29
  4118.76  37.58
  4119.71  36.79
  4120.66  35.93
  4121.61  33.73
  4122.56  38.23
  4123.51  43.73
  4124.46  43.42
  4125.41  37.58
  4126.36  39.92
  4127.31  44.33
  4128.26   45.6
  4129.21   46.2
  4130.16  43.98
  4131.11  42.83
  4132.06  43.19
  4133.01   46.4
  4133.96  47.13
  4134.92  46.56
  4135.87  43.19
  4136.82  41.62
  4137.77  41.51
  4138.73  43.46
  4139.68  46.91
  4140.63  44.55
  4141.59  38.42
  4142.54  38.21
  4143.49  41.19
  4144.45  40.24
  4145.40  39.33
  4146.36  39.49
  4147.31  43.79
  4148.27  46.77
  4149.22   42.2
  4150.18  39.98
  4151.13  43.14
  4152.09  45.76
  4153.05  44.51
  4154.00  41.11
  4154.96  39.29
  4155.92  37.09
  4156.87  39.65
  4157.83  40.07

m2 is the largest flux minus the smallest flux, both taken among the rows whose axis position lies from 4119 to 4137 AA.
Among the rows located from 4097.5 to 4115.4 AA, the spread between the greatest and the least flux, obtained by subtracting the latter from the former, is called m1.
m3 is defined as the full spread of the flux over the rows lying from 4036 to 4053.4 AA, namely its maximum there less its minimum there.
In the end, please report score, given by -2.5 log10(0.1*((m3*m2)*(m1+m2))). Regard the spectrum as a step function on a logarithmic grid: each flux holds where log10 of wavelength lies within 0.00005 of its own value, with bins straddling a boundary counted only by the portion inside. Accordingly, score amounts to -6.78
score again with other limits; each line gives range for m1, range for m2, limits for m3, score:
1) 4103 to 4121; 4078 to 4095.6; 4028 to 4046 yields -7.12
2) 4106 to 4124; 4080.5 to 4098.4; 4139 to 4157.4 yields -7.09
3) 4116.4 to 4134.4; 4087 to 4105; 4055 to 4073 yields -6.98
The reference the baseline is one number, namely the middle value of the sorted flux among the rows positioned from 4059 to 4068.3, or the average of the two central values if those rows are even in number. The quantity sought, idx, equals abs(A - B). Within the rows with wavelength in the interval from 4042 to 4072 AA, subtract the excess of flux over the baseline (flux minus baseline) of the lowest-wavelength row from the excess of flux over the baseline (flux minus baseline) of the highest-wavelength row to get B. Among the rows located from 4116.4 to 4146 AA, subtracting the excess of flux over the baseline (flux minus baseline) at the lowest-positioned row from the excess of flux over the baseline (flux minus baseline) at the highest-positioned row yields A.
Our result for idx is 10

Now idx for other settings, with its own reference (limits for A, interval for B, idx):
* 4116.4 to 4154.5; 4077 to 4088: 12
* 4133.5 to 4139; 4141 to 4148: 9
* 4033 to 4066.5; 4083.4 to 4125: 4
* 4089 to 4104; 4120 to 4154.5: 16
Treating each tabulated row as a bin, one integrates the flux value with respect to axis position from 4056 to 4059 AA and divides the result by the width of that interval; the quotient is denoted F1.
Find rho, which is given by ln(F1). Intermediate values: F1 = 40.3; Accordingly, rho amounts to 3.70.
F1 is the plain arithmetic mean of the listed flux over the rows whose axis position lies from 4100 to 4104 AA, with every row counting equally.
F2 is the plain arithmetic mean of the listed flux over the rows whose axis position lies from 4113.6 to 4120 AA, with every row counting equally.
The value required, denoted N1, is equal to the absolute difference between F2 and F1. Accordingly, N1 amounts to 1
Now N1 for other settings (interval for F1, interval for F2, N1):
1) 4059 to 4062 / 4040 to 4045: 0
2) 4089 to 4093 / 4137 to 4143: 5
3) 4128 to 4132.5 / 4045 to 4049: 4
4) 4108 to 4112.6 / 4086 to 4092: 8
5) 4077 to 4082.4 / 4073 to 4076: 4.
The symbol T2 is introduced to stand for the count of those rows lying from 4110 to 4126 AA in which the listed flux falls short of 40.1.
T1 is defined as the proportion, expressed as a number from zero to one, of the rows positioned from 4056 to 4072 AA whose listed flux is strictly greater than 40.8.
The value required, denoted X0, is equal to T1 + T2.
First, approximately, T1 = 0.47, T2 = 8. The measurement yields 8.5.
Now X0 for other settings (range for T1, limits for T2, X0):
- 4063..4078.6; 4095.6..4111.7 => 7.6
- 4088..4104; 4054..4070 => 8.4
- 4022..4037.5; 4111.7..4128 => 9.5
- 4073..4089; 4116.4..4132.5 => 7.8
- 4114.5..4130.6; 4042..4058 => 10.6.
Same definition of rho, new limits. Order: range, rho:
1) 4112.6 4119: 3.71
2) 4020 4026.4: 3.79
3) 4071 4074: 3.74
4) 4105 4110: 3.83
